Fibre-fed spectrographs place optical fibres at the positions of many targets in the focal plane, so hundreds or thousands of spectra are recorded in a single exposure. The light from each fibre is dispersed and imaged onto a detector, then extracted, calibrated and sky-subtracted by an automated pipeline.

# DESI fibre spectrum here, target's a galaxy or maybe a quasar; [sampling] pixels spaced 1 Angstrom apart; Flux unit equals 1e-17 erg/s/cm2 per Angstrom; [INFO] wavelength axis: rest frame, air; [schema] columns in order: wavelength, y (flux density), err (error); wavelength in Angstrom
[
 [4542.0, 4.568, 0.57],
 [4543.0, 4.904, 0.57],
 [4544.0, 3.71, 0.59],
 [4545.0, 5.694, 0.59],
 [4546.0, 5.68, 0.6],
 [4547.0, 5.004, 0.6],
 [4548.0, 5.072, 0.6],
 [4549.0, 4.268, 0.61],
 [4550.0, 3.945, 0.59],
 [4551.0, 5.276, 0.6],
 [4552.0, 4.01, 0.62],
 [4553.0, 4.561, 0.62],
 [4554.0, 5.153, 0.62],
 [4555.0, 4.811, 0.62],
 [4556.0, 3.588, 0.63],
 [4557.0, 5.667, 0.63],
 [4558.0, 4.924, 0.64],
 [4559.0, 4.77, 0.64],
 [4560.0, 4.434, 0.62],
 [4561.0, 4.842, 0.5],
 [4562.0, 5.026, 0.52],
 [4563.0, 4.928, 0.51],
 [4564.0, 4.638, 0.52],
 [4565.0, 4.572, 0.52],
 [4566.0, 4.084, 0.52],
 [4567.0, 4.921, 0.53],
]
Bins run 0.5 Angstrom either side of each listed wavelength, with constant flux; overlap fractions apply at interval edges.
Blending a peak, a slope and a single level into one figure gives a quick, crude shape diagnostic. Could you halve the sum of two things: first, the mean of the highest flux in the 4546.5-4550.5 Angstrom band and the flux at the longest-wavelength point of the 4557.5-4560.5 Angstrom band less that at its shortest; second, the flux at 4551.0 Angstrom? 3.8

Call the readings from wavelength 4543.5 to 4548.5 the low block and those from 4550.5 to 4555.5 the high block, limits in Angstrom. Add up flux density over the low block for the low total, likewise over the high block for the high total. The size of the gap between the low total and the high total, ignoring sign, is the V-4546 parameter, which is 1.3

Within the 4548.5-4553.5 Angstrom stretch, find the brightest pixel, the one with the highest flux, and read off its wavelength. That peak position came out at 4551.0 Angstrom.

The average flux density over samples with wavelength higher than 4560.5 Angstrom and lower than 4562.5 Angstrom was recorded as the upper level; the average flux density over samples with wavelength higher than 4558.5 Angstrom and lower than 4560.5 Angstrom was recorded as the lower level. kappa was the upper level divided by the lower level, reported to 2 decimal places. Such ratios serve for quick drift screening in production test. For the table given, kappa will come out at 1.07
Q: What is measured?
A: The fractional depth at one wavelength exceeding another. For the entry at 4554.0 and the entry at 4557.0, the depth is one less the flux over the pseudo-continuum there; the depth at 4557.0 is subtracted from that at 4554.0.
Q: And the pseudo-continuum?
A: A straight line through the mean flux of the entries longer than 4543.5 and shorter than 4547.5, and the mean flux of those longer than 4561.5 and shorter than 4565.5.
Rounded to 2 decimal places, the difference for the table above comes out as 0.11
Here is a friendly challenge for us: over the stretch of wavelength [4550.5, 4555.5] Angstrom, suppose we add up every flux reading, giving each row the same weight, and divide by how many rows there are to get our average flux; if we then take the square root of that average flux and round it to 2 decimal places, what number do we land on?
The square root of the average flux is 2.18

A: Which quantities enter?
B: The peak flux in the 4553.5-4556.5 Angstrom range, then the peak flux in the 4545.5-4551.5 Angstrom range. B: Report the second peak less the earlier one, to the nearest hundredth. 0.53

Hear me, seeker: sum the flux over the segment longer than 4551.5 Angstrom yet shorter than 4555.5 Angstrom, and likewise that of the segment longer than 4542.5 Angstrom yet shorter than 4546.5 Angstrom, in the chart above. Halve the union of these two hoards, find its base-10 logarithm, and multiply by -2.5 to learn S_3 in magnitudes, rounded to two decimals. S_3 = -3.21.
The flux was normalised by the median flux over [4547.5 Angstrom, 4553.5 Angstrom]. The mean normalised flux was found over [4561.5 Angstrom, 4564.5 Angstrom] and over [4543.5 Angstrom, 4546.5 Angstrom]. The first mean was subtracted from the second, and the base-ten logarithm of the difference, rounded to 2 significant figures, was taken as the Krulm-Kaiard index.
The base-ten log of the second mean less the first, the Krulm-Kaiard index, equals -1.4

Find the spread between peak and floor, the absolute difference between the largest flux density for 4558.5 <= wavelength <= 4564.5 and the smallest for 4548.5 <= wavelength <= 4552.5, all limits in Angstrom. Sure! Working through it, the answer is 1.08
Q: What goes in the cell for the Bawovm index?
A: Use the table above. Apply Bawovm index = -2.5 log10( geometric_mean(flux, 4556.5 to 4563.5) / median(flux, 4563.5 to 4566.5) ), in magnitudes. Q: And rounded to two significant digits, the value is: -0.082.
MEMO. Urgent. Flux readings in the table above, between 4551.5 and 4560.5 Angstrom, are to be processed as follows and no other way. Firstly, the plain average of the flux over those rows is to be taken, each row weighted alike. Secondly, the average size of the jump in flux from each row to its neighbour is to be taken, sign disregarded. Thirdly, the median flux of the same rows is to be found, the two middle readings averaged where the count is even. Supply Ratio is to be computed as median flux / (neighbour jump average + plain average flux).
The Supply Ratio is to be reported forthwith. 0.88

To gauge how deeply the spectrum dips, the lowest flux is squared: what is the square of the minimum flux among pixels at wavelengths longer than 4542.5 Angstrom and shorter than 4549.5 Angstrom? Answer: 13.8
